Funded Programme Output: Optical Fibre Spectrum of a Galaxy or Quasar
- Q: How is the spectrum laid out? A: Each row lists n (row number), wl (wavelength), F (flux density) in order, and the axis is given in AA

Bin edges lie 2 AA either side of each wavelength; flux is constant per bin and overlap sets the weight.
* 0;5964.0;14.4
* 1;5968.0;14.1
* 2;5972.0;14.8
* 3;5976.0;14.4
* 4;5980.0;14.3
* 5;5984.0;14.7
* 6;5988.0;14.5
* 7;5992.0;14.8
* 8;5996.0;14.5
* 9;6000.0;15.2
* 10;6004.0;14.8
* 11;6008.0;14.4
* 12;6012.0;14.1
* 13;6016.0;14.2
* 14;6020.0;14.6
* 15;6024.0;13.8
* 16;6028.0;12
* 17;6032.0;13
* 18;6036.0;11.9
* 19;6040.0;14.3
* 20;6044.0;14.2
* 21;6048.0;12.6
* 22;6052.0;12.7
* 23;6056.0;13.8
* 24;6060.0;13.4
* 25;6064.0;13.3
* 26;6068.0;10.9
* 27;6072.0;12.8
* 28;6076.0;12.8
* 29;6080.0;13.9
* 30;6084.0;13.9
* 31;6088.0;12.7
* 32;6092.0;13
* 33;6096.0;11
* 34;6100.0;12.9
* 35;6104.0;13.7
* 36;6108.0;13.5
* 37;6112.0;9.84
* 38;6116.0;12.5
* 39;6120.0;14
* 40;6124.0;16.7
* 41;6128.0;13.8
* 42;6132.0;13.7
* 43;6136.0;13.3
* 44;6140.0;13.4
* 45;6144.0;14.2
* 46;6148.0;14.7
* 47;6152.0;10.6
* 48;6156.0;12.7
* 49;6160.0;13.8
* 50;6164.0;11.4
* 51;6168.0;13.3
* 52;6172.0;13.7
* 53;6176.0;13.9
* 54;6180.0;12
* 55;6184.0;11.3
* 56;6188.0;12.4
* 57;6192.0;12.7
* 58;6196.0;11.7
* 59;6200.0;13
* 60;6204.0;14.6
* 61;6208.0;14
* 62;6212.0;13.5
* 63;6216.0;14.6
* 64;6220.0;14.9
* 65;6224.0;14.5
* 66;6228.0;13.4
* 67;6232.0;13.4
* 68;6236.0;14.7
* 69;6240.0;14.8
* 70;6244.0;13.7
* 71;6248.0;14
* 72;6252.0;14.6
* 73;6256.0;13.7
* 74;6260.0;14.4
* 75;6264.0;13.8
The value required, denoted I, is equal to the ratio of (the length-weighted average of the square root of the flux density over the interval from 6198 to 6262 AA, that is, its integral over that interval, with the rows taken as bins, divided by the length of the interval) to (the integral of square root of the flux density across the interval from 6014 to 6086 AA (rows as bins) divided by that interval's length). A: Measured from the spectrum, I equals 1.03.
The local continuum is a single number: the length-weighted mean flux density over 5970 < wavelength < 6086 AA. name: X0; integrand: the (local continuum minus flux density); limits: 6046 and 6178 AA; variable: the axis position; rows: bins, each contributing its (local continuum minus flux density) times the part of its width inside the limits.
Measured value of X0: 85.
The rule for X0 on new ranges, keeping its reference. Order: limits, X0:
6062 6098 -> 38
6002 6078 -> 30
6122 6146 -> -11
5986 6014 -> -24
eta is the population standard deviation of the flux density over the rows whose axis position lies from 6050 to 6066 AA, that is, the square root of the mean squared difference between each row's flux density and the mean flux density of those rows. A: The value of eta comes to 0.39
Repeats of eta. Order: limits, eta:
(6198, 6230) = 0.65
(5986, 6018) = 0.34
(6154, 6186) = 1.01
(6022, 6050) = 0.93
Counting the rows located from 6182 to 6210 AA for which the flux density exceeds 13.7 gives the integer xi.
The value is 2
